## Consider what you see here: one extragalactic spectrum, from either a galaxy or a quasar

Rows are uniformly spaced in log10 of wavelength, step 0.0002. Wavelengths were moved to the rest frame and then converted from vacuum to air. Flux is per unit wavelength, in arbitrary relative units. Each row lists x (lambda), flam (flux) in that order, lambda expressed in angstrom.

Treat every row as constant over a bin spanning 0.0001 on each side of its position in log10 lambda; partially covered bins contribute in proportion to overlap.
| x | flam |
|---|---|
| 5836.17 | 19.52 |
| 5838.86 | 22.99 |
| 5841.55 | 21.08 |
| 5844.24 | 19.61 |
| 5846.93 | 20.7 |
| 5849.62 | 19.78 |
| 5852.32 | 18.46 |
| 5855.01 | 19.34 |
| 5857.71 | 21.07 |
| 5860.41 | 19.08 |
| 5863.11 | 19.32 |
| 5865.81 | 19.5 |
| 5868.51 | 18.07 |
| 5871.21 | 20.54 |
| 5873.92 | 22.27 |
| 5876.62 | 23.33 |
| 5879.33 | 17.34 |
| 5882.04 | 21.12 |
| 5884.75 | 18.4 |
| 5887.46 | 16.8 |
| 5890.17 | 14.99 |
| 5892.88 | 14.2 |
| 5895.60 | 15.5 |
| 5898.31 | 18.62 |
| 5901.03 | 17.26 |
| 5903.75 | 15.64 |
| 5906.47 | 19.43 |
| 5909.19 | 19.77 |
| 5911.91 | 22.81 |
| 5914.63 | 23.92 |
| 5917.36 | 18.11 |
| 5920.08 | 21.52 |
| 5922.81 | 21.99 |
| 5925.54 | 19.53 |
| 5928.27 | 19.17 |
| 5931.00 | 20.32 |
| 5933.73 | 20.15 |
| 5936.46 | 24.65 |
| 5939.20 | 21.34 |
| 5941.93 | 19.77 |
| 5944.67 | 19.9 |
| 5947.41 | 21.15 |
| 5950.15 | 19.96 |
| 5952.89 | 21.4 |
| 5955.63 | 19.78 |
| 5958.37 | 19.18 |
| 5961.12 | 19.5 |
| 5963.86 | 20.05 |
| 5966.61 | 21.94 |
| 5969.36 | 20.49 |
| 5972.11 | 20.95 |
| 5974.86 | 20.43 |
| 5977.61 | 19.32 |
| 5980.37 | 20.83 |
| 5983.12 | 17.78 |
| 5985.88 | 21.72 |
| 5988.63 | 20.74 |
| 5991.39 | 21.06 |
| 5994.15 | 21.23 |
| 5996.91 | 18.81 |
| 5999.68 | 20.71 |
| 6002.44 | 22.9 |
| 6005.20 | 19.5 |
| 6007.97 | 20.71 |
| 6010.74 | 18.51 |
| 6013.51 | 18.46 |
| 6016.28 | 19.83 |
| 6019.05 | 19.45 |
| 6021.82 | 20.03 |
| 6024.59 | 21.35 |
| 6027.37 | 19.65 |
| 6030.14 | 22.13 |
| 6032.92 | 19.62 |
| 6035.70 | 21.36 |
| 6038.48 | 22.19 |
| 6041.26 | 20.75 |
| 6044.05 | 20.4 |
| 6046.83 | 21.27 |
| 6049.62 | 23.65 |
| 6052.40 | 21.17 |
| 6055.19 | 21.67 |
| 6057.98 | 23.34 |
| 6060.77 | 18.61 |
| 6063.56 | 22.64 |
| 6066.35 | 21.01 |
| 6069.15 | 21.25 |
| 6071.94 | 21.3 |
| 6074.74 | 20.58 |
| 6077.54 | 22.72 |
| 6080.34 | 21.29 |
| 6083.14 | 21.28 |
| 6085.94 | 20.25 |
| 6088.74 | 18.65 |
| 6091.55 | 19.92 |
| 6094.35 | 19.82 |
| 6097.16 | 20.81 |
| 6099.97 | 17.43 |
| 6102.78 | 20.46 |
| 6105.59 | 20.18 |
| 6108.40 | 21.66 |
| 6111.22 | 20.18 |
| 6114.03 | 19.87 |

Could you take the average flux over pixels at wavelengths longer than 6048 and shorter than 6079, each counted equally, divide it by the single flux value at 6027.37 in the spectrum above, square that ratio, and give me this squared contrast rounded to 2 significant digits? 1.2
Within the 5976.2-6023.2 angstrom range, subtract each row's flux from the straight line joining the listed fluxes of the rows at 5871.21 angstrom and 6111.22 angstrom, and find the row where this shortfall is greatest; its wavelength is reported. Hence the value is 5983.12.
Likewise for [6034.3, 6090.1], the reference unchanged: 6060.77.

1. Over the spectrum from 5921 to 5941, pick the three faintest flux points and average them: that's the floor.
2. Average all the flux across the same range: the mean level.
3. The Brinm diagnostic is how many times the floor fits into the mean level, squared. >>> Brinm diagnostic 1.15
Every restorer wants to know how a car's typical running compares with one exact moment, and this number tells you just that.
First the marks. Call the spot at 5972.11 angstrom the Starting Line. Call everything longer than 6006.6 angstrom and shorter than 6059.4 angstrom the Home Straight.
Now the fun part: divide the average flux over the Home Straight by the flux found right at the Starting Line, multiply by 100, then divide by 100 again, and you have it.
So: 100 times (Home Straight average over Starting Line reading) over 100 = 0.99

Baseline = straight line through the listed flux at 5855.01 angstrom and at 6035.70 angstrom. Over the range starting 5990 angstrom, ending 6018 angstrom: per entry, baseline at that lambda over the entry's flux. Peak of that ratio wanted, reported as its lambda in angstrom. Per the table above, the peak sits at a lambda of 6013.51 angstrom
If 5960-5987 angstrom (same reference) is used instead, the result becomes 5983.12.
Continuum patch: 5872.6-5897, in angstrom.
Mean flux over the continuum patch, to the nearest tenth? 18.2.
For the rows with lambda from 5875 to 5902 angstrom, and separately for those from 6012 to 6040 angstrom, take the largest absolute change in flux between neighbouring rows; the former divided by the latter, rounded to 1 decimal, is 2.4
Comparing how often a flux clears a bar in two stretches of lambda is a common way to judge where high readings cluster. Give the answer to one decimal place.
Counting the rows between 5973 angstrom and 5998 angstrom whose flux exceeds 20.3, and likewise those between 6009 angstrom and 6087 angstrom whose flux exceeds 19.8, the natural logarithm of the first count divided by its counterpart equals -1.3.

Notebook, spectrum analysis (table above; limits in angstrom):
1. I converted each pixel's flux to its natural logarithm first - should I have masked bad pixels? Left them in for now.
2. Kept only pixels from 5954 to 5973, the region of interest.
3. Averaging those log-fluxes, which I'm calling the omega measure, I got 3.008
